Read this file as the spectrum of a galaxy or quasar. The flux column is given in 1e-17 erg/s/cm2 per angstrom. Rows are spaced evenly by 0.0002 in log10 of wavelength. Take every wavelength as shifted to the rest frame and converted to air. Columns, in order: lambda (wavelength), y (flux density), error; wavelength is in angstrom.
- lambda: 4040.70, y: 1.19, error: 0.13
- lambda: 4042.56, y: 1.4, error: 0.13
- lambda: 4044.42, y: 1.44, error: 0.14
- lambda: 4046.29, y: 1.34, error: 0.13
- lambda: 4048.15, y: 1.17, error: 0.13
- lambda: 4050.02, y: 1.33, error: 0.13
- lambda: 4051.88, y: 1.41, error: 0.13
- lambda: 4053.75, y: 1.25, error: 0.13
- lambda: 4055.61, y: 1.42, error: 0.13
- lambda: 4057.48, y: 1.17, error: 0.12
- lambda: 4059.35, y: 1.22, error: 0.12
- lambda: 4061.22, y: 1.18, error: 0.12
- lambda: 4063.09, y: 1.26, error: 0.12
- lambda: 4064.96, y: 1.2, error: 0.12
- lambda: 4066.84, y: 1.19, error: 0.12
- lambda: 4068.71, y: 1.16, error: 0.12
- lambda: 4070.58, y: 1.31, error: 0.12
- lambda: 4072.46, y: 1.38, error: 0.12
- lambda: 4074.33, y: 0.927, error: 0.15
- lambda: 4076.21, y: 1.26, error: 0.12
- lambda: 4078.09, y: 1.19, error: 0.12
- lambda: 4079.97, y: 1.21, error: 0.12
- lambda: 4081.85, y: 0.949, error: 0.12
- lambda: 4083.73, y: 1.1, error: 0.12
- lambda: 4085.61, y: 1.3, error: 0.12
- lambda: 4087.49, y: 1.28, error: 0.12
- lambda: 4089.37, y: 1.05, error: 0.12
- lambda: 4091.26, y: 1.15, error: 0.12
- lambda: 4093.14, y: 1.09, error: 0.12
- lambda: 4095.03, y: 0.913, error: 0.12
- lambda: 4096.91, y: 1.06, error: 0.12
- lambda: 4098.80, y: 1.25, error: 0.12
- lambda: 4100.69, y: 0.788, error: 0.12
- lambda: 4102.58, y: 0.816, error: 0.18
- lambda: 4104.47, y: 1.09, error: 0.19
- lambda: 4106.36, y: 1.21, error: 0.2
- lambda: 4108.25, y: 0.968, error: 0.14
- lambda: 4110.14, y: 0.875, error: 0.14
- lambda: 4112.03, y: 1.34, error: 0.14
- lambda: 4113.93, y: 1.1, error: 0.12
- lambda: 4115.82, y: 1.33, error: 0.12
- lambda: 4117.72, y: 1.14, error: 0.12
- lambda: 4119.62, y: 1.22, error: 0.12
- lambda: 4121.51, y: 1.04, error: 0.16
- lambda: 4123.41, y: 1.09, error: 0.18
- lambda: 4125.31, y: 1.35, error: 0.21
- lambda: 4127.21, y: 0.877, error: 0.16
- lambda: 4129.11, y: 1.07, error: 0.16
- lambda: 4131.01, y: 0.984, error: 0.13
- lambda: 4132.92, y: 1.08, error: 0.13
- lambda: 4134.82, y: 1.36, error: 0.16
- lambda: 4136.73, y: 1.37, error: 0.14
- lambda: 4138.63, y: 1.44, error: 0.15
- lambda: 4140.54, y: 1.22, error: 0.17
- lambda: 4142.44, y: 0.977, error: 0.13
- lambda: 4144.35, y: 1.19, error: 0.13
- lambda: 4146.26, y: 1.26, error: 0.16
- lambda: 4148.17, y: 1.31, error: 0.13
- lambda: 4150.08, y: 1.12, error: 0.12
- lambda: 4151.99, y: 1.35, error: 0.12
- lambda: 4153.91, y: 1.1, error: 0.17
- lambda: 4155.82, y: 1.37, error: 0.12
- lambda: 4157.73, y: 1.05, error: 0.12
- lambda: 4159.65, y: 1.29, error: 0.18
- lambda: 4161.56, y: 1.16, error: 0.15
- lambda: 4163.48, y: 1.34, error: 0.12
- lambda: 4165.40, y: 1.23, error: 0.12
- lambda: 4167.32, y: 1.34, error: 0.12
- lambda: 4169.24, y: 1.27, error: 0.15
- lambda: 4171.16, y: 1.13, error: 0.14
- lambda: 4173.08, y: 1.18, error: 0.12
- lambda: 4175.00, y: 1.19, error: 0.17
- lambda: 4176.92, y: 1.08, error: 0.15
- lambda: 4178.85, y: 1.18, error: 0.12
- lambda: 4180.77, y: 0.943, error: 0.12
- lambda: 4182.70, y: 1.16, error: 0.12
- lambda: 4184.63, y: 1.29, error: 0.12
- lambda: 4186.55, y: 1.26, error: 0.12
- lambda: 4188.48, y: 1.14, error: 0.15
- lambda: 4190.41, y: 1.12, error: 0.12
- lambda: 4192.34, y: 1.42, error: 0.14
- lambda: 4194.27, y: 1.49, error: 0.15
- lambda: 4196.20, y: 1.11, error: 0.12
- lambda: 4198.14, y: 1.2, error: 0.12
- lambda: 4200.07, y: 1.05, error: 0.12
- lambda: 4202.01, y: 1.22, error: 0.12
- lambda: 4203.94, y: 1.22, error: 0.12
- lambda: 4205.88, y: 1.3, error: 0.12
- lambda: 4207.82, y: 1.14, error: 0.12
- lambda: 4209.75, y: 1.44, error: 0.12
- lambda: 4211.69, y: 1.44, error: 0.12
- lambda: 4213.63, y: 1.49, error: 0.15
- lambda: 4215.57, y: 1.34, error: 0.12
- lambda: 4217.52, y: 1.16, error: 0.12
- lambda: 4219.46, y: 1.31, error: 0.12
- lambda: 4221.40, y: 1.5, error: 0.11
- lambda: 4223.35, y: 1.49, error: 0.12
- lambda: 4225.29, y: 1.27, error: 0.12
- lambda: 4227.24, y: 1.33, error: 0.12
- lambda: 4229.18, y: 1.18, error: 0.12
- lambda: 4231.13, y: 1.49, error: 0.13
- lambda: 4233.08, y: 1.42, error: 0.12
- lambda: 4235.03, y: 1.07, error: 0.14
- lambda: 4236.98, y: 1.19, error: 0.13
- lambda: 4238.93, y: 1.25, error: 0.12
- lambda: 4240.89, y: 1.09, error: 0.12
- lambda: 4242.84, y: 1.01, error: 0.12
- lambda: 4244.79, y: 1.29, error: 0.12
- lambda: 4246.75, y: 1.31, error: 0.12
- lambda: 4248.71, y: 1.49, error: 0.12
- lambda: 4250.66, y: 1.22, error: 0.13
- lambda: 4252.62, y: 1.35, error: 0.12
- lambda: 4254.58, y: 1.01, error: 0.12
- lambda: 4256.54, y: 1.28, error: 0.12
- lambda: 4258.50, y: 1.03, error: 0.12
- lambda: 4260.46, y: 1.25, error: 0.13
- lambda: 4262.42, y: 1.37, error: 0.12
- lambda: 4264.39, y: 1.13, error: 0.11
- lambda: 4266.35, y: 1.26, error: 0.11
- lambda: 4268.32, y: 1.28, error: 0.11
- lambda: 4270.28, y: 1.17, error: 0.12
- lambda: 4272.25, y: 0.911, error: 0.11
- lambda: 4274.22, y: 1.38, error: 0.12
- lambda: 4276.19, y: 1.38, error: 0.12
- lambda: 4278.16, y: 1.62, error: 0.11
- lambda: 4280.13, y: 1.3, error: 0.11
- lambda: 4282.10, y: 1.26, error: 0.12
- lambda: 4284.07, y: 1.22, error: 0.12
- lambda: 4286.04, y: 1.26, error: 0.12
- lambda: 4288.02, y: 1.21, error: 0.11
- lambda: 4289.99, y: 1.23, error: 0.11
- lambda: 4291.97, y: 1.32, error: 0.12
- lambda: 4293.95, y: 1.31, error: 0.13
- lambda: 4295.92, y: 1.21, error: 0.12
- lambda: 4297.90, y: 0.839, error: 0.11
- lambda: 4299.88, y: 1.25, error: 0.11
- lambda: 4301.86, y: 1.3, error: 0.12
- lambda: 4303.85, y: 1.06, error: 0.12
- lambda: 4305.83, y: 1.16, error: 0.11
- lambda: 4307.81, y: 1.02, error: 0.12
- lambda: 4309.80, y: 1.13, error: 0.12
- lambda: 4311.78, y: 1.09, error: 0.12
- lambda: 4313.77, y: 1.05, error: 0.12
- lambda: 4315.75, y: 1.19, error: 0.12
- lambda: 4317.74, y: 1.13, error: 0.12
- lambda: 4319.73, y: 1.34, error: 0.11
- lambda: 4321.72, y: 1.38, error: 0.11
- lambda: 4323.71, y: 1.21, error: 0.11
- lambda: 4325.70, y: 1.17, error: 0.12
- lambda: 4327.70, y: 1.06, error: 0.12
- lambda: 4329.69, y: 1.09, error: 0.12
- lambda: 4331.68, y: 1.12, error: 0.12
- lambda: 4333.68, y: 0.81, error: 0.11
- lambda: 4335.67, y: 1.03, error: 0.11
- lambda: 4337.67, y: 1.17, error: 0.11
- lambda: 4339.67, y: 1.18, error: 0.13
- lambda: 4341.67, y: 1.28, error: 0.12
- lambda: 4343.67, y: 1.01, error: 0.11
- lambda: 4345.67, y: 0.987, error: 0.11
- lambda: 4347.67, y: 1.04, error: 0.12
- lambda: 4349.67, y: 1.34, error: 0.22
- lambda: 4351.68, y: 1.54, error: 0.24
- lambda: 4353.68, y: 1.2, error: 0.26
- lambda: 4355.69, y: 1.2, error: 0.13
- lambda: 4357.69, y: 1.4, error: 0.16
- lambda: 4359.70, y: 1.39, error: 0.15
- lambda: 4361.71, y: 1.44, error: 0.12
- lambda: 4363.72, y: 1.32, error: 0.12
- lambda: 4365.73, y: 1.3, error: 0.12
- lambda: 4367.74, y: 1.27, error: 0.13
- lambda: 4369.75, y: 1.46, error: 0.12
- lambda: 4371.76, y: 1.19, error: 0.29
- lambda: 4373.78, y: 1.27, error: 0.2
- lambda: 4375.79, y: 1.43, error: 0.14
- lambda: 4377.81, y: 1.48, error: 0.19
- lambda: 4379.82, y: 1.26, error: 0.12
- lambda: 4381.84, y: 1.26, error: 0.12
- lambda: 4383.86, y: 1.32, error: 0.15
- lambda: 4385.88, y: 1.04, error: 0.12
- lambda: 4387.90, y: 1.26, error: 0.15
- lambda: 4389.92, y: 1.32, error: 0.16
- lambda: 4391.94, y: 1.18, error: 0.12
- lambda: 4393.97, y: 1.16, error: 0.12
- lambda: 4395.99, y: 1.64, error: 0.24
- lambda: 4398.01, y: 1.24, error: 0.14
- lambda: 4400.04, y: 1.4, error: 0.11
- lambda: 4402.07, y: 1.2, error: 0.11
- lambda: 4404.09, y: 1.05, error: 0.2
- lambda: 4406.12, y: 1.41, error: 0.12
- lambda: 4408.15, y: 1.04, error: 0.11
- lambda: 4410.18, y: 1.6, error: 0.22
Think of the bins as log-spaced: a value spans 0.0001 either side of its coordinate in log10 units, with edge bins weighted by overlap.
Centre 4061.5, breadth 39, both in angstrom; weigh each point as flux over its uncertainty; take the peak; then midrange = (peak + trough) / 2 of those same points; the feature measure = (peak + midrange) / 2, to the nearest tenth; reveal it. 10.2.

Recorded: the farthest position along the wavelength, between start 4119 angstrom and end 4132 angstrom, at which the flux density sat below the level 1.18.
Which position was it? 4131.01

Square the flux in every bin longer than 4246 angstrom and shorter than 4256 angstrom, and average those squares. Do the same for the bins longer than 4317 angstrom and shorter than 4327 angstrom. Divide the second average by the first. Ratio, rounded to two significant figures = 0.94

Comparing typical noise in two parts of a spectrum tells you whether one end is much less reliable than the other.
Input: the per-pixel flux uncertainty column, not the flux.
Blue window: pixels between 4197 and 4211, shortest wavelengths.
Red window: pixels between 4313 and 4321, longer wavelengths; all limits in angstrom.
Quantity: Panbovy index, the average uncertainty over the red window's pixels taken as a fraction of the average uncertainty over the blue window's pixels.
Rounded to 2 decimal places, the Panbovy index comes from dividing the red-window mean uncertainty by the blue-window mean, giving 0.98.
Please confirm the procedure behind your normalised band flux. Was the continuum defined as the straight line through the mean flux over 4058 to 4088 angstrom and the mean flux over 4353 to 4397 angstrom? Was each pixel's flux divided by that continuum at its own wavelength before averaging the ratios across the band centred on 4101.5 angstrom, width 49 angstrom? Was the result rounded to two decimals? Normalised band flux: 0.92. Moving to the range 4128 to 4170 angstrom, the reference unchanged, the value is 1.00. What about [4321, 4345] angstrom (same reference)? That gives 0.87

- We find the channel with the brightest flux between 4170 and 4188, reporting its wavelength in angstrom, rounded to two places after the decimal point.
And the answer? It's 4184.63 angstrom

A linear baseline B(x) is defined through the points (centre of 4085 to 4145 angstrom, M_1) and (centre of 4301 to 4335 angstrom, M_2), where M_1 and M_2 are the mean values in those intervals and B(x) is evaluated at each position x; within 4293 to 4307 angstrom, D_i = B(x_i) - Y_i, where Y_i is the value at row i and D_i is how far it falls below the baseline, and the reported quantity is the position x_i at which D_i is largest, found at 4297.90 angstrom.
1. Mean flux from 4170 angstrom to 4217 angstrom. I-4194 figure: 1.23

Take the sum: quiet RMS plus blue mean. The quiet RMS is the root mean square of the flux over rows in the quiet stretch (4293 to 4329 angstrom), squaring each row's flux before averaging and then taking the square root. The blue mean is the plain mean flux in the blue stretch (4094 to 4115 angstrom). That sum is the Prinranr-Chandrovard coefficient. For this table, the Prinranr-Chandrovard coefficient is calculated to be 2.21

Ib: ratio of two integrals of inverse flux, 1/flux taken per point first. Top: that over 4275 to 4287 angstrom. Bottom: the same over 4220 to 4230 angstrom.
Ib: 1.2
